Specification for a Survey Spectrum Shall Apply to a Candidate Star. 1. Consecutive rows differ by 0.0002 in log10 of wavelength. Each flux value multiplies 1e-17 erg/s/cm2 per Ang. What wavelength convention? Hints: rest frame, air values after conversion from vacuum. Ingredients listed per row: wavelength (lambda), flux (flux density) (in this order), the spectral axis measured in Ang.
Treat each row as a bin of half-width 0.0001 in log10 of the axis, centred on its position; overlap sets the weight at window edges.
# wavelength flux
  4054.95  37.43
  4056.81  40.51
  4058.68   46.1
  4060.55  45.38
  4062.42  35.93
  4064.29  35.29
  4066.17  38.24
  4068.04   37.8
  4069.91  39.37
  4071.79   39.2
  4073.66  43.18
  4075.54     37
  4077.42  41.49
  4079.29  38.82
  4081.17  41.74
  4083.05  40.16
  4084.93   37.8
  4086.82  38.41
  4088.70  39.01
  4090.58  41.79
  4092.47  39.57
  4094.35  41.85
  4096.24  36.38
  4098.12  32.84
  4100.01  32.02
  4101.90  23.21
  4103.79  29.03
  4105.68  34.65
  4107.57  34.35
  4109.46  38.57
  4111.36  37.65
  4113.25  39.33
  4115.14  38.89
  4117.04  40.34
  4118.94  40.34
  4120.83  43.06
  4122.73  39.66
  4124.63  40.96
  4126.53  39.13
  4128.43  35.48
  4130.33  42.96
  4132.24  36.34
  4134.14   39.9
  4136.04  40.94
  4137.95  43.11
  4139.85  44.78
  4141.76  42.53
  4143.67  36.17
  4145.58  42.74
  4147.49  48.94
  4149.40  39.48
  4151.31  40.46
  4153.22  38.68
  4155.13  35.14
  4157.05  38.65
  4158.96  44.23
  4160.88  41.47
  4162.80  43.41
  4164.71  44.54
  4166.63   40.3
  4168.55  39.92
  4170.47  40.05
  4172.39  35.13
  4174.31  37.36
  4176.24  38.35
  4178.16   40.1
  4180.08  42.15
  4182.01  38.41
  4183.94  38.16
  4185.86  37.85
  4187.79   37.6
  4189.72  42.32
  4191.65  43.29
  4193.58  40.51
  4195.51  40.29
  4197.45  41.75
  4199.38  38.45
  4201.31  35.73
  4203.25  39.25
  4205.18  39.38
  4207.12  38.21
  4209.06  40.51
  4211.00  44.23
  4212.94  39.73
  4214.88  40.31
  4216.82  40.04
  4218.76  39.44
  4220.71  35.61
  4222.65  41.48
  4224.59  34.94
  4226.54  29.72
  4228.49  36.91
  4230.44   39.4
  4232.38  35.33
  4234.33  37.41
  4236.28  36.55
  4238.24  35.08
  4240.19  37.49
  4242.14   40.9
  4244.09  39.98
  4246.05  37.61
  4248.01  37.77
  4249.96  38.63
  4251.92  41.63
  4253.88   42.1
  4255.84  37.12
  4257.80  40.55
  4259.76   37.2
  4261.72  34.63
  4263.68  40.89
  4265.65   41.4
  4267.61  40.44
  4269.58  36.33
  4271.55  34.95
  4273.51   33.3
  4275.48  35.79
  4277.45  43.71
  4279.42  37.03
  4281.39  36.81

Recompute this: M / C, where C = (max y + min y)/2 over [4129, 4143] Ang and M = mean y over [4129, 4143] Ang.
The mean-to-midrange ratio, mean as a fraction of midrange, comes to 1.02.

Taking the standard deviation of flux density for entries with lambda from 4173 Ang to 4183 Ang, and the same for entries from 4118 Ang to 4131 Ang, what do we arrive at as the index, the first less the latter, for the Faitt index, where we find -0.7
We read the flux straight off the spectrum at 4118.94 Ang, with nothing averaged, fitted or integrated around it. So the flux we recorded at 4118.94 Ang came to 40.34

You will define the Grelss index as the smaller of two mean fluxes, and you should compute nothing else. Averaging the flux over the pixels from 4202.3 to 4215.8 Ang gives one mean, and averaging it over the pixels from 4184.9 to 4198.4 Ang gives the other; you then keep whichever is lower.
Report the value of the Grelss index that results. 40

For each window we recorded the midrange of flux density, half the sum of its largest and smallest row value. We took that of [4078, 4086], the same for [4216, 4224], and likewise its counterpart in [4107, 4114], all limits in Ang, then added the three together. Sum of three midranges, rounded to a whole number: 115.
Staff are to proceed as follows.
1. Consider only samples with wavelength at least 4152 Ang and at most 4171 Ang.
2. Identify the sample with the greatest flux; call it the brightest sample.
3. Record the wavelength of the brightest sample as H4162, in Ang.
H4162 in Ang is 4164.71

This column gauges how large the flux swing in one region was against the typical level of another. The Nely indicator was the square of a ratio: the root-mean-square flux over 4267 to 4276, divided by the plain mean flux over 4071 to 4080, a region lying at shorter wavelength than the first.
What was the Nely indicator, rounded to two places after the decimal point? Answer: 0.82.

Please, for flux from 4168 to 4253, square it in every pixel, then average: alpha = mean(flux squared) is 1508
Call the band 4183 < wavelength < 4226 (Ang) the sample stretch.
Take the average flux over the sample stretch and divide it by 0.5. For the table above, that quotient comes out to 79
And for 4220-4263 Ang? 75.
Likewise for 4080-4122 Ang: 75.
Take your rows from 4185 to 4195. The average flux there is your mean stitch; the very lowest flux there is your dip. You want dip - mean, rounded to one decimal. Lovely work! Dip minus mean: -2.7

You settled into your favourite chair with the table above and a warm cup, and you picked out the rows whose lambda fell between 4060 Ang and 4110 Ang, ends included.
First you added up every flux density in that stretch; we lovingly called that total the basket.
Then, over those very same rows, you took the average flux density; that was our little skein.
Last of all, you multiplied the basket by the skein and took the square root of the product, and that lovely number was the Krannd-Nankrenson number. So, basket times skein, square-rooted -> 195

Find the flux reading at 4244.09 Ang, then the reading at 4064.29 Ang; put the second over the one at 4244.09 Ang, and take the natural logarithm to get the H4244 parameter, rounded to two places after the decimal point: -0.12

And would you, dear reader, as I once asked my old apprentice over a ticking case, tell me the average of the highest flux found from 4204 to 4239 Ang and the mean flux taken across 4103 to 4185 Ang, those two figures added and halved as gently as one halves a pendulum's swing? 42.0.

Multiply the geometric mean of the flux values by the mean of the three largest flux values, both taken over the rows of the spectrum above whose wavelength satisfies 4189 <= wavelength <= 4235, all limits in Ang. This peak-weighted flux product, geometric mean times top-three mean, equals 1679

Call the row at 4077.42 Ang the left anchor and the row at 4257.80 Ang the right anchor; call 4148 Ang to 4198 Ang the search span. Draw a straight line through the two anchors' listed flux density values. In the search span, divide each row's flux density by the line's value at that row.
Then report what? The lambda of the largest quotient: 4164.71 Ang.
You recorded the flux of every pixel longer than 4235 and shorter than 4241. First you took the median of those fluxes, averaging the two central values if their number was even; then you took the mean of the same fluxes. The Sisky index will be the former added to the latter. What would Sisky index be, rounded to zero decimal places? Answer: 73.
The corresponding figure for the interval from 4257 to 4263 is 75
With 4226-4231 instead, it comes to 72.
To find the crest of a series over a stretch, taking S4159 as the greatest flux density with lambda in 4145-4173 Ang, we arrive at 48.94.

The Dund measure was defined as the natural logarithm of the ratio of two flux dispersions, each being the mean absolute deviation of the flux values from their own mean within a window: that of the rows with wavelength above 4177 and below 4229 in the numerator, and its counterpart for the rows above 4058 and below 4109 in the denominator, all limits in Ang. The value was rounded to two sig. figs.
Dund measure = -0.50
